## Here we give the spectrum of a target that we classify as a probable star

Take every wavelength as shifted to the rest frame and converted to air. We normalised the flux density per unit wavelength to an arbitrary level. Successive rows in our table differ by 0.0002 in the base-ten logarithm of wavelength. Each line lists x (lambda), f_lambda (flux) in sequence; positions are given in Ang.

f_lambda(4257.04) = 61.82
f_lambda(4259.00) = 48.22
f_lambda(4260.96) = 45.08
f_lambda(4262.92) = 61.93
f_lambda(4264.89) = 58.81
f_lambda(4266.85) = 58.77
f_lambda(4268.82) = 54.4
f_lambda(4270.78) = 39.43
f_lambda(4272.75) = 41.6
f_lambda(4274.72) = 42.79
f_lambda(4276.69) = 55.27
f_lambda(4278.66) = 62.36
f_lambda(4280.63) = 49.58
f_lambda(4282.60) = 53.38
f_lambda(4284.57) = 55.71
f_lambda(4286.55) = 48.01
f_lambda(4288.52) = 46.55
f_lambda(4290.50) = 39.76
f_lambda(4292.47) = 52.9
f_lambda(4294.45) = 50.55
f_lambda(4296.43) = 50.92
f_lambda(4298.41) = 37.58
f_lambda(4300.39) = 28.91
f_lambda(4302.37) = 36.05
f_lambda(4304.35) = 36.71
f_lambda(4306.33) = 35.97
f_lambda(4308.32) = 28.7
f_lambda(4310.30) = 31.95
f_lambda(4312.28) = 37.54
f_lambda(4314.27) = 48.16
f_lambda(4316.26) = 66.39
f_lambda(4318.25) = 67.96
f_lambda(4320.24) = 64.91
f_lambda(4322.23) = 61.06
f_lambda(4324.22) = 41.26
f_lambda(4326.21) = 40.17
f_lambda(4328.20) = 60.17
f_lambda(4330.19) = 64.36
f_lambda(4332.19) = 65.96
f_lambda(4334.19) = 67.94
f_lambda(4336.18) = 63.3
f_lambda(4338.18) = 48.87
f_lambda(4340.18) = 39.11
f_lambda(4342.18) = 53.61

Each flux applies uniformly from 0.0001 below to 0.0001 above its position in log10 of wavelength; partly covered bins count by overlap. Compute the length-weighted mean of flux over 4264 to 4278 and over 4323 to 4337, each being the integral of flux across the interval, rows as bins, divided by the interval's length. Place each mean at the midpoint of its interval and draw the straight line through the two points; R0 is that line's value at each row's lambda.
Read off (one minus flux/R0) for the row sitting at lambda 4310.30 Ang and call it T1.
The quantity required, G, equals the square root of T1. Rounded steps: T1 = 0.42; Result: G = 0.65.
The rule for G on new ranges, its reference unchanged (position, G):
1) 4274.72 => 0.40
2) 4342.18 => 0.30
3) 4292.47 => 0.05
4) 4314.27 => 0.37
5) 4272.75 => 0.42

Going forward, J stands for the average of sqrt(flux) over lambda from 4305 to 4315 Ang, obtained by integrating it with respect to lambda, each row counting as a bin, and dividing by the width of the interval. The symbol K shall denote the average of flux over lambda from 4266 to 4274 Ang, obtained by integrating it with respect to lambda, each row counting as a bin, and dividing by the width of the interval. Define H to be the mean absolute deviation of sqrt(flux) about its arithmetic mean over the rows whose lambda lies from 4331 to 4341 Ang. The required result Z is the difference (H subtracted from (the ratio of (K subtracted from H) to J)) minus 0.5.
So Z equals -9.1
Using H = 0.71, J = 5.99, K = 48.2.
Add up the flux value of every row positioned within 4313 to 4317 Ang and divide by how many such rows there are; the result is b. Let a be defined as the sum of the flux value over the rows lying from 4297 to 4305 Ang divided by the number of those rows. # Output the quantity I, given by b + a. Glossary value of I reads 92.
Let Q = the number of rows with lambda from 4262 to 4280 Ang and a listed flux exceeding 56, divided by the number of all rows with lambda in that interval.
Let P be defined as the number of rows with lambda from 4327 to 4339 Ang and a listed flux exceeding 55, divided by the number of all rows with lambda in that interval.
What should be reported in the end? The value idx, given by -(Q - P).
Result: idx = 0.4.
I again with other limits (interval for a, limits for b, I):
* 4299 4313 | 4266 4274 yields 82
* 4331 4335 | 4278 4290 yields 120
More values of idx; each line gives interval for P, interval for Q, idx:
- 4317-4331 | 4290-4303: 0.7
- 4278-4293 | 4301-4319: 0.0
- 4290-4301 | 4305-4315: 0.0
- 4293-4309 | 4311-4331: -0.6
